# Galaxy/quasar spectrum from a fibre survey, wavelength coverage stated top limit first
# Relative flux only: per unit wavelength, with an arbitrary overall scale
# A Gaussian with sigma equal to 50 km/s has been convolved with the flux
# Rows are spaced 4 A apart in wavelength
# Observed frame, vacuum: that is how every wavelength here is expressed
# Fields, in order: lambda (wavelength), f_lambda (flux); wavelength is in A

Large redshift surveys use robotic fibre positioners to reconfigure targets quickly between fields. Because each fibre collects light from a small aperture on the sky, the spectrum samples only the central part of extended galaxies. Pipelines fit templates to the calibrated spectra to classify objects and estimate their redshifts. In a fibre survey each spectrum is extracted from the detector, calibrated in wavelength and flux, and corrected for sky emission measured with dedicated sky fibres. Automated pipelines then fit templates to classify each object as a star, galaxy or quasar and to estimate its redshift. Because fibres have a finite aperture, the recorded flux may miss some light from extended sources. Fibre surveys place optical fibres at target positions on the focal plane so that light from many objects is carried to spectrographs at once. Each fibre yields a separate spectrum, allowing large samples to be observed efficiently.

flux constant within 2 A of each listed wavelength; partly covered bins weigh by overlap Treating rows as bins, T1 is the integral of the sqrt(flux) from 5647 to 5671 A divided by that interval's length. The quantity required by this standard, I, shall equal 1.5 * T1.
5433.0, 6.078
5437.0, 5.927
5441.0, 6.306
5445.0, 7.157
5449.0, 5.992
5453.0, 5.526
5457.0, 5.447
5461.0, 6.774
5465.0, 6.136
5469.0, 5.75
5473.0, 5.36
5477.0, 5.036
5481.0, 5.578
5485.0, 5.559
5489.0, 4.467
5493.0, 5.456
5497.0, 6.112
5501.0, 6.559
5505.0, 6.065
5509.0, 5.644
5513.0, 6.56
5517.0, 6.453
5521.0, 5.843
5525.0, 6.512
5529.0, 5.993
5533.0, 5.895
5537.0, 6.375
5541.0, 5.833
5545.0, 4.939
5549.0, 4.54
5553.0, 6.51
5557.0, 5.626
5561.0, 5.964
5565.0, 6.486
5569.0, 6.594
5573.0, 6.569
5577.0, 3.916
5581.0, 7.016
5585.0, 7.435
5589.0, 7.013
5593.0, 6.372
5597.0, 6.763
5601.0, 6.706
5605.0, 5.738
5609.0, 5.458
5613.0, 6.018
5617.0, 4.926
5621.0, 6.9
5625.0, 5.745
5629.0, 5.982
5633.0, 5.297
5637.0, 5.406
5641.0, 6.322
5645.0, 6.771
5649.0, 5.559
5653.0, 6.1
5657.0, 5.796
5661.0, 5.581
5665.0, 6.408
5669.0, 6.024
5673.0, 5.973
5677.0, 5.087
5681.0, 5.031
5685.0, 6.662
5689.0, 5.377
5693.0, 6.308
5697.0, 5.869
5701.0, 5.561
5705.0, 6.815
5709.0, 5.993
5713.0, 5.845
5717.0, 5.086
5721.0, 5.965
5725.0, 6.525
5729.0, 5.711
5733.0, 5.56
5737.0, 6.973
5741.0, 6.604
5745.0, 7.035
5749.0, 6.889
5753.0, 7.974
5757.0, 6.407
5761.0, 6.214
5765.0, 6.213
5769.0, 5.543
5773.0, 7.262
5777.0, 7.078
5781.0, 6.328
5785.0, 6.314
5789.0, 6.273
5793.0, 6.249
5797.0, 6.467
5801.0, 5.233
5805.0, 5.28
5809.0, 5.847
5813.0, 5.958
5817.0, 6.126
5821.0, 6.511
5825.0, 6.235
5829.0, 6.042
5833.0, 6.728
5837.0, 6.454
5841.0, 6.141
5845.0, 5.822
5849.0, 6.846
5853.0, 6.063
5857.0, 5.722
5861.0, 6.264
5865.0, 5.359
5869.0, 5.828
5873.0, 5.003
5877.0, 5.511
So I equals 3.65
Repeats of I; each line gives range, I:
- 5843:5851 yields 3.77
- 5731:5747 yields 3.83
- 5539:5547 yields 3.48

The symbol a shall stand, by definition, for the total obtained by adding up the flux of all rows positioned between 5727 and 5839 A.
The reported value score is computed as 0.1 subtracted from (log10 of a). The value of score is 2.15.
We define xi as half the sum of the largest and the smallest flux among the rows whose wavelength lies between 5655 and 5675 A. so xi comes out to 6.0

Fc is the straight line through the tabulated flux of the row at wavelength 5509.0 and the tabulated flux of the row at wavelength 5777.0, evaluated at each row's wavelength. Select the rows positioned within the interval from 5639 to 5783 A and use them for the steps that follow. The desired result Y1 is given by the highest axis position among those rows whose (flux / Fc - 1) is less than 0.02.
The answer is 5781.0 A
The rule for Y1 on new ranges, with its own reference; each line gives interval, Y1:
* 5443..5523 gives 5509.0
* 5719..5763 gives 5761.0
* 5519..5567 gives 5561.0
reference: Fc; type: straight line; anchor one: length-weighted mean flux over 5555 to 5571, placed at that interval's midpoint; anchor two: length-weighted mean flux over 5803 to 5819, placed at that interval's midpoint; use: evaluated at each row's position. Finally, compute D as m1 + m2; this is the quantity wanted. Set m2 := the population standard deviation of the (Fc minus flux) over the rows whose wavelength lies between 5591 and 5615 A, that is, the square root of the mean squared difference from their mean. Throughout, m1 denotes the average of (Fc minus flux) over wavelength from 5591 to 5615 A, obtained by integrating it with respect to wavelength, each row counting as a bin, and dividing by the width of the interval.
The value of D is 0.41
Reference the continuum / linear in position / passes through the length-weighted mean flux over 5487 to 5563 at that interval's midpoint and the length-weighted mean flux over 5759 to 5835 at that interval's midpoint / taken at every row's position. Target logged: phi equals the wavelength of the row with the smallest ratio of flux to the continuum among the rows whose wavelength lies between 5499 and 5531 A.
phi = 5509.0 A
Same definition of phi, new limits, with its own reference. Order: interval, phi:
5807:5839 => 5809.0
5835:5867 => 5865.0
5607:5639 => 5617.0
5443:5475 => 5473.0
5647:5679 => 5677.0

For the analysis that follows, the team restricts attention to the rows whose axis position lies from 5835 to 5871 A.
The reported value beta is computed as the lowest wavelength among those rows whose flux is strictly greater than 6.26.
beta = 5837.0 A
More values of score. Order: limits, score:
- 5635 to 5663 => 1.52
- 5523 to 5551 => 1.50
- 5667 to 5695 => 1.51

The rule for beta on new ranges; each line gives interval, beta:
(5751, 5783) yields 5753.0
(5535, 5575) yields 5537.0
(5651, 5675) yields 5665.0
